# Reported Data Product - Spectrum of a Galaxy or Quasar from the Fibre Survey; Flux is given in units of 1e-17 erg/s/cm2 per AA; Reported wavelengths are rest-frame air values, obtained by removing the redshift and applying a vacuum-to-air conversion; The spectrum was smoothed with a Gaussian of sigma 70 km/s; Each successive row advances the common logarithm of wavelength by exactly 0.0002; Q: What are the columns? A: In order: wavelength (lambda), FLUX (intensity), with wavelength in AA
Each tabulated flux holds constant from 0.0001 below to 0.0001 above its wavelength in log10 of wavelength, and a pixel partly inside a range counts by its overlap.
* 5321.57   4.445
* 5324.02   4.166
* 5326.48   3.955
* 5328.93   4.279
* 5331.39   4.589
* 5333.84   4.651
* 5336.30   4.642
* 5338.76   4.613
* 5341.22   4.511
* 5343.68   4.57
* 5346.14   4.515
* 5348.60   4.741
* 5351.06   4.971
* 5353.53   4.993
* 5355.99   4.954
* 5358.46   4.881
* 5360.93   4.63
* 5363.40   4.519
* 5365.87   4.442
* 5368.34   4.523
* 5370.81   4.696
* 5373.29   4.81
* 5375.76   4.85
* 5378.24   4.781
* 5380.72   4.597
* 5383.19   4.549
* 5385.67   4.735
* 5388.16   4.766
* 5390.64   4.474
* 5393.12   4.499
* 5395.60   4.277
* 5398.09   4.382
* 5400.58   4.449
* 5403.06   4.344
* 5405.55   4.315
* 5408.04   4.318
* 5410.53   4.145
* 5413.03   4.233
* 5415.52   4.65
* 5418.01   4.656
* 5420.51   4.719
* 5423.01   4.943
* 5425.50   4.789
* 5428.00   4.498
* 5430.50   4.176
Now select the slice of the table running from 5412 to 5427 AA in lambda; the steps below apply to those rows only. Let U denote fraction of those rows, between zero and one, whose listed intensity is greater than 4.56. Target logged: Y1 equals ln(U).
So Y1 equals -0.2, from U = 0.8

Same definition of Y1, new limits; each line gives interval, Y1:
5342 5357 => -0.2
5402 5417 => -1.8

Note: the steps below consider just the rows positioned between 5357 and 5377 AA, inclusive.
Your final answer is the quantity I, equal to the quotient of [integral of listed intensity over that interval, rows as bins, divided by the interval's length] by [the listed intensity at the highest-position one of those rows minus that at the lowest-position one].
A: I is -151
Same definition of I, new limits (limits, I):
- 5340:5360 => 13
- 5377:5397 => -9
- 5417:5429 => -30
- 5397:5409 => -68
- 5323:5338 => 9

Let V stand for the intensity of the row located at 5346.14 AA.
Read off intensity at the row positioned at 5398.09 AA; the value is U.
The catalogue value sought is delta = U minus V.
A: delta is -0.1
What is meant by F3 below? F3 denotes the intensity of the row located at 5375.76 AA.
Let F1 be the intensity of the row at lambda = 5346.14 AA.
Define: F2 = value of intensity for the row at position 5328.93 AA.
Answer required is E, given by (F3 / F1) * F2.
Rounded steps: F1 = 4.515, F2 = 4.279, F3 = 4.85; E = 4.60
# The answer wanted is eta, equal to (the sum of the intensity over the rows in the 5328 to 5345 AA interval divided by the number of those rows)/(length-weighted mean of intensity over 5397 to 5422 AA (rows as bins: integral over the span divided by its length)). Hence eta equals 1.03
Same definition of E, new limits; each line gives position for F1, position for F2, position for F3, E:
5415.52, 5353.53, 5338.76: 4.95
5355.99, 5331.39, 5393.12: 4.17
